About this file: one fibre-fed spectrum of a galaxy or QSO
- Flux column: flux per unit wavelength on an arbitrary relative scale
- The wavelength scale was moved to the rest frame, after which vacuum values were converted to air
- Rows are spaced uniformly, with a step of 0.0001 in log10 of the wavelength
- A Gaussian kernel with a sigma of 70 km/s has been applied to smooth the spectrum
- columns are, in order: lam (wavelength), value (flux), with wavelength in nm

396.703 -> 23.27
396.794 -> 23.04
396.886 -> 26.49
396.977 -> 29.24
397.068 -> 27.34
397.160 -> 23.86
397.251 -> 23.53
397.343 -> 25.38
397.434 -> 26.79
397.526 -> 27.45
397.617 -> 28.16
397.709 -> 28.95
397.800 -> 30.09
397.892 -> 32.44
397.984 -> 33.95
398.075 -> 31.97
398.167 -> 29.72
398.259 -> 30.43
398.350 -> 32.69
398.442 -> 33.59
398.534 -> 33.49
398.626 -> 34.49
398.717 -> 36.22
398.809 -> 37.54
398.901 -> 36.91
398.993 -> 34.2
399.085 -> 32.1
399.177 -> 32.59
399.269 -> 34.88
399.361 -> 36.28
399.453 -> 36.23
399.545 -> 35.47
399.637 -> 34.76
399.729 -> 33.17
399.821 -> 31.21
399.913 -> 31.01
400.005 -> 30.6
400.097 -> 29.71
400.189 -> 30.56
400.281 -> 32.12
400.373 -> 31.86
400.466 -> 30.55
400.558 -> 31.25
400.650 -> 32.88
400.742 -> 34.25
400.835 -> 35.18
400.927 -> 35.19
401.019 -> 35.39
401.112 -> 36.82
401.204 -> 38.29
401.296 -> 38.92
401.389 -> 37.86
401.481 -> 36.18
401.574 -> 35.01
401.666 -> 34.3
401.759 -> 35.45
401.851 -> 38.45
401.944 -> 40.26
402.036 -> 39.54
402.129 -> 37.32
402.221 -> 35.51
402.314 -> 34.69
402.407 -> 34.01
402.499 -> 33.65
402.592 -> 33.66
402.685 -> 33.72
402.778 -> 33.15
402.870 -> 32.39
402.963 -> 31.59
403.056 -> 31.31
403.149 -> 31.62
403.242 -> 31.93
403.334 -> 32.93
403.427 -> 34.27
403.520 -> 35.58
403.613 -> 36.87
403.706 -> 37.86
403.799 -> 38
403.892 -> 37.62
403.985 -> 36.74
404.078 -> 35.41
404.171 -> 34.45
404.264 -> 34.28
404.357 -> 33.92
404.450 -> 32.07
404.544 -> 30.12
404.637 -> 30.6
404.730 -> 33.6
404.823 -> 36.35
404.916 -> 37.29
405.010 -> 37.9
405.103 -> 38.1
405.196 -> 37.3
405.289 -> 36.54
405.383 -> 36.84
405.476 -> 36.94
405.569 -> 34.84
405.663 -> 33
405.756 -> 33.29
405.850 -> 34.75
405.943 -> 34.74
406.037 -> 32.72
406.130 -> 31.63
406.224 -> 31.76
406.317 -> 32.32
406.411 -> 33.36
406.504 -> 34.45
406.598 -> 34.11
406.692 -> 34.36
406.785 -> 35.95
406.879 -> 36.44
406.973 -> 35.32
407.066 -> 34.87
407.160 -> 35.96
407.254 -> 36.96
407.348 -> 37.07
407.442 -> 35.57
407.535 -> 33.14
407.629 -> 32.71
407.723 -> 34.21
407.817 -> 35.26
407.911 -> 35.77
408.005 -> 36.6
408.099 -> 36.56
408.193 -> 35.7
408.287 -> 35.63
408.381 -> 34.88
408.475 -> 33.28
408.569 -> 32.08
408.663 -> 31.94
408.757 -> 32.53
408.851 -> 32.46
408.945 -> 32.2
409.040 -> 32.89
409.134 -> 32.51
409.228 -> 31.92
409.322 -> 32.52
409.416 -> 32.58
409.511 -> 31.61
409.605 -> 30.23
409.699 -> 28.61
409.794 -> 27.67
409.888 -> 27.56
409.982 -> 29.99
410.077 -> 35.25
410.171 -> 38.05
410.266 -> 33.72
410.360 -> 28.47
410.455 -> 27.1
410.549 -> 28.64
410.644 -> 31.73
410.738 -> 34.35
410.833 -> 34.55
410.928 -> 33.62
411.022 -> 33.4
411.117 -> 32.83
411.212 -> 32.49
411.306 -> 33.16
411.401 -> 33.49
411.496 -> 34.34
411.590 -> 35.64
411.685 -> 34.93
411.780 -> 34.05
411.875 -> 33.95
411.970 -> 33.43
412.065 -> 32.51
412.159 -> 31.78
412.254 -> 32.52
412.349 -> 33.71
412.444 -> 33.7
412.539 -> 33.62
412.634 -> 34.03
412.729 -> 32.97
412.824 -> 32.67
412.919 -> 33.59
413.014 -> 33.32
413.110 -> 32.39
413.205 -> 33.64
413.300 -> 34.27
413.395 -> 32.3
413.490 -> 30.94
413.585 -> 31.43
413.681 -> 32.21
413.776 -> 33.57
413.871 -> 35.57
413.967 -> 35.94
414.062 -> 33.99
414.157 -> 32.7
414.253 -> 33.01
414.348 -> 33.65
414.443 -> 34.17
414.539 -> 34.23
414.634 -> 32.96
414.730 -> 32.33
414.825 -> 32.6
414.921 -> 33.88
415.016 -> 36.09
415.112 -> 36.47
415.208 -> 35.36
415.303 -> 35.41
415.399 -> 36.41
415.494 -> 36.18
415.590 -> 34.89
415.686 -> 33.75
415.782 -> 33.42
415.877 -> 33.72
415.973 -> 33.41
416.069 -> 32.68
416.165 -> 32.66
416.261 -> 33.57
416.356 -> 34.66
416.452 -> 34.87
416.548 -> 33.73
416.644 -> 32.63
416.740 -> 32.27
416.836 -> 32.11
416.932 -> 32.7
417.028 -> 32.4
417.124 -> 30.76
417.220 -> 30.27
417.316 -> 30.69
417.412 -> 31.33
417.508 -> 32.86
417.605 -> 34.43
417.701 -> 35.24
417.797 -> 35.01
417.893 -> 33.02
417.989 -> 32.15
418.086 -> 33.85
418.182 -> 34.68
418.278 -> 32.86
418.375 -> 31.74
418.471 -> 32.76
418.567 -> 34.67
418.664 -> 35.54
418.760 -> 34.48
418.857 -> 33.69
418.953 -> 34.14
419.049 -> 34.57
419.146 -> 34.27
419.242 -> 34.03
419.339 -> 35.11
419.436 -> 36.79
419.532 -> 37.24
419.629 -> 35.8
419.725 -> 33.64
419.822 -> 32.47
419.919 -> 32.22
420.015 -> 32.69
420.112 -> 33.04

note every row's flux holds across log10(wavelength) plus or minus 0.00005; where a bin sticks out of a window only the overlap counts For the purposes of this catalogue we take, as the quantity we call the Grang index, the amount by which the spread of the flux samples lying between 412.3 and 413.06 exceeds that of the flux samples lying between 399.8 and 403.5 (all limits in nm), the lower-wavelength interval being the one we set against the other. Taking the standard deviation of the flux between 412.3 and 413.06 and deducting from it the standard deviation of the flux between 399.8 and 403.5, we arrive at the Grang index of -2.3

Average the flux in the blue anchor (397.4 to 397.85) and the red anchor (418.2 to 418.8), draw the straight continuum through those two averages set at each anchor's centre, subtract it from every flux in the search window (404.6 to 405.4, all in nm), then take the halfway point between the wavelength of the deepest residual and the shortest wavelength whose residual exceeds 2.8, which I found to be 404.68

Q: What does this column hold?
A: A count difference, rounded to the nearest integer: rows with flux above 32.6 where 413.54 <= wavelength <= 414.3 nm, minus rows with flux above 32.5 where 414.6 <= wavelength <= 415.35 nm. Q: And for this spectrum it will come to -1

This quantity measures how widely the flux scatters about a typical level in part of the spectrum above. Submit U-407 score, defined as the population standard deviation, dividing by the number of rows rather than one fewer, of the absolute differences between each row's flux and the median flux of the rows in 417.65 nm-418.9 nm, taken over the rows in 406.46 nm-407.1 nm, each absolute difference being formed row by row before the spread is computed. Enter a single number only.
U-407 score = 0.81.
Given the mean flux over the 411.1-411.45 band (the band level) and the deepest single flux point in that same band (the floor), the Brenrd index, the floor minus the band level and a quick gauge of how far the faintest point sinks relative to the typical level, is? -0.5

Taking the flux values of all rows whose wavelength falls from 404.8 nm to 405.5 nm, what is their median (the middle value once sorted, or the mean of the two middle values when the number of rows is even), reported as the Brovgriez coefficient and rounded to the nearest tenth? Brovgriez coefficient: 37.1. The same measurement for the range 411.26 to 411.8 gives 34.2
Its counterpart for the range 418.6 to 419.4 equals 34.4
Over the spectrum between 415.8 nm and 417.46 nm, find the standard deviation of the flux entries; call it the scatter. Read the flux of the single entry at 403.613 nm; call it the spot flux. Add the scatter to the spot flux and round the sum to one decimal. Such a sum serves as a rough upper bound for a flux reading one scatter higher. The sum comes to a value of 38.2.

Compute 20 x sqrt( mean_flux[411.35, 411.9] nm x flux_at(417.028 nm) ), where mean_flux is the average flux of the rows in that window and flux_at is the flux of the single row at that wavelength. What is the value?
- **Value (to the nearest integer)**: 668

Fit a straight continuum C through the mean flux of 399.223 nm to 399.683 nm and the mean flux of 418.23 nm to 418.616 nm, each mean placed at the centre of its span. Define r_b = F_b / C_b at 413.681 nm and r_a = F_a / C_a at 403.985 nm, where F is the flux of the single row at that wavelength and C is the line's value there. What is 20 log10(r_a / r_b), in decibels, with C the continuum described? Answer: 0.8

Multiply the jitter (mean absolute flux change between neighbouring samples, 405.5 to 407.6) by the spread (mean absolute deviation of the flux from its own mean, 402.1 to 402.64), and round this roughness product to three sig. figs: 1.02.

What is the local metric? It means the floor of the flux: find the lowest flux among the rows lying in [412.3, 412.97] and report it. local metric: 32.67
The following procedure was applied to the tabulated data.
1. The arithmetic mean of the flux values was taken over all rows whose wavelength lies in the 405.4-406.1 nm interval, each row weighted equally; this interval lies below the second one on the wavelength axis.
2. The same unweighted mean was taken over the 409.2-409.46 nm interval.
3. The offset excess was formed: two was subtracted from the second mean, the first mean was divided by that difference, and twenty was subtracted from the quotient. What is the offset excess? -18.9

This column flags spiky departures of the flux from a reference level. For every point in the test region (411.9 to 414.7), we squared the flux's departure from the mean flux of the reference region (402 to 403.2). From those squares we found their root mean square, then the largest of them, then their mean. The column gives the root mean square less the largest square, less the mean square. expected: -8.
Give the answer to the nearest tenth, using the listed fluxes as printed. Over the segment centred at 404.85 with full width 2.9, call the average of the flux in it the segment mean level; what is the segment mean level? 35.0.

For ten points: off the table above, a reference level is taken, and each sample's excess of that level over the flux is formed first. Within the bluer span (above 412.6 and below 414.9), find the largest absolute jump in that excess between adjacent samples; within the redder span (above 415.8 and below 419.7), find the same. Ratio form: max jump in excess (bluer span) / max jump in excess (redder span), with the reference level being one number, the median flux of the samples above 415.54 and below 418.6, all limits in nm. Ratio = 1.0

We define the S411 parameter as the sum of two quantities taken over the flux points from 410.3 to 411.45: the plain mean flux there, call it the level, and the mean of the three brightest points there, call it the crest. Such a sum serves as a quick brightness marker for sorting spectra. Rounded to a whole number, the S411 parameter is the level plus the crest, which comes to 66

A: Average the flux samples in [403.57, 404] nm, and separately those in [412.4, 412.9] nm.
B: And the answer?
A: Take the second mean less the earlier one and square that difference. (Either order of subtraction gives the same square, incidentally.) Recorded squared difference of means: 16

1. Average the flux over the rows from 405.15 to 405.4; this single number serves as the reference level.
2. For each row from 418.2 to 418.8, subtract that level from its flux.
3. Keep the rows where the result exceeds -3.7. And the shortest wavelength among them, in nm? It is 418.567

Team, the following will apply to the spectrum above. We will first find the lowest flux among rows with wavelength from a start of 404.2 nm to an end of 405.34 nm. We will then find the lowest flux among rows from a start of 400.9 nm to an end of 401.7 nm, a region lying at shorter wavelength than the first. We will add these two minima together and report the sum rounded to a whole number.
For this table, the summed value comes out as 64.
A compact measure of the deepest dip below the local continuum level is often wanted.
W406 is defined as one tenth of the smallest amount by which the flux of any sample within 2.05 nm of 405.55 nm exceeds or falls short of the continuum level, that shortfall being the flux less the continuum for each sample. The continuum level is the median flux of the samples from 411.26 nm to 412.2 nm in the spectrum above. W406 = -0.360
